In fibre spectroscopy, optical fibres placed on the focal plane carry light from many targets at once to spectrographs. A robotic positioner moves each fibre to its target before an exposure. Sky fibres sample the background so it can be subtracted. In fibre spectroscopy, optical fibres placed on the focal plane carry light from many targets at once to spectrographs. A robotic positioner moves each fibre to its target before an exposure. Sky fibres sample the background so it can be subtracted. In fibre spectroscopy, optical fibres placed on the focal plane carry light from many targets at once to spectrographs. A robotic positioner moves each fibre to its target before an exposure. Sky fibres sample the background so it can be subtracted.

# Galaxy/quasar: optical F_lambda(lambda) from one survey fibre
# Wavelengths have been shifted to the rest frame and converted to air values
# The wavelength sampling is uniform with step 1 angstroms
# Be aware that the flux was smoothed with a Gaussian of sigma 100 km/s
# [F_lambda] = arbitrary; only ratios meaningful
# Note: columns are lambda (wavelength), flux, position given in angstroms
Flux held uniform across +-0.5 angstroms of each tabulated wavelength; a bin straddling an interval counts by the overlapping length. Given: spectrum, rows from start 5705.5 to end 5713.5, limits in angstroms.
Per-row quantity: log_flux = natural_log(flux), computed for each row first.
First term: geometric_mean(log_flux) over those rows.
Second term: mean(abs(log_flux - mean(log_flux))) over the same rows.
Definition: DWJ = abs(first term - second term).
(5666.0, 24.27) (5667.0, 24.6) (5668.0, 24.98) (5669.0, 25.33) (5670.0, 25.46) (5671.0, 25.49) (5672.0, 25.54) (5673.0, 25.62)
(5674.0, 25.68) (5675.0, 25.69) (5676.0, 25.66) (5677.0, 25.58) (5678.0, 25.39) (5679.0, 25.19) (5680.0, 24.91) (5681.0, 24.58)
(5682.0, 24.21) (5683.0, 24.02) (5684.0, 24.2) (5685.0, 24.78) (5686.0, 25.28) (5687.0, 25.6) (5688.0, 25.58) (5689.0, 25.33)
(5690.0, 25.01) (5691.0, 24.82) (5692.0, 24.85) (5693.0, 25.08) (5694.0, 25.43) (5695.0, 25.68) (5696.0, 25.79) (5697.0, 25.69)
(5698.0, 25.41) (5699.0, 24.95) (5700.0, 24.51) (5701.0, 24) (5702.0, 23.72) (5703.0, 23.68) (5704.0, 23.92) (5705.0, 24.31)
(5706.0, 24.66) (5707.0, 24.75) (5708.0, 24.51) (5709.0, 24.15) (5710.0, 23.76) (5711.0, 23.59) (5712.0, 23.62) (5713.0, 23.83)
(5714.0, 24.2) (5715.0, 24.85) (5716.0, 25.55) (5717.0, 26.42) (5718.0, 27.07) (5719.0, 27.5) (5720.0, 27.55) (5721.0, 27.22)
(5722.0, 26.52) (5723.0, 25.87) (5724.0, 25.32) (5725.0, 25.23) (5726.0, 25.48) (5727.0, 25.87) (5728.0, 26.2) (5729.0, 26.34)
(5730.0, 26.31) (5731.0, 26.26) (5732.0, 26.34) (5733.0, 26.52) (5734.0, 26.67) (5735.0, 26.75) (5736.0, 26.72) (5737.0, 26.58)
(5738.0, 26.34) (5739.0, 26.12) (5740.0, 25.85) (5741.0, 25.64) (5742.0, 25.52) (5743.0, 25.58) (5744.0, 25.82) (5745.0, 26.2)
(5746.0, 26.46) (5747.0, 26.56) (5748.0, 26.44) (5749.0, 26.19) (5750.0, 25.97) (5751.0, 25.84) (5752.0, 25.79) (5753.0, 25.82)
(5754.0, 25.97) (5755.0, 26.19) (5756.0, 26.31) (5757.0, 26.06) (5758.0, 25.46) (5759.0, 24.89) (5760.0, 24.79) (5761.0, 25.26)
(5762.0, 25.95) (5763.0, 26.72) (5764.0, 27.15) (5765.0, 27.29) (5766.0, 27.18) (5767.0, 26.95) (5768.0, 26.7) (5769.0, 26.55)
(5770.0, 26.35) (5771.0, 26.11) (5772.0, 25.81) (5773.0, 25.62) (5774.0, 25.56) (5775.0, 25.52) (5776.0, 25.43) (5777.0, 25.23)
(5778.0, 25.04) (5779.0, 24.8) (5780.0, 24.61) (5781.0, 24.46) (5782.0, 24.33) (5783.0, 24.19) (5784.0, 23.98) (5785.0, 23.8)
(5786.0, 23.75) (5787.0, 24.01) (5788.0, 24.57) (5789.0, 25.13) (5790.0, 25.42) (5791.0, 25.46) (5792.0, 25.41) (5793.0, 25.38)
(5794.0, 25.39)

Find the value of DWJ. 3.165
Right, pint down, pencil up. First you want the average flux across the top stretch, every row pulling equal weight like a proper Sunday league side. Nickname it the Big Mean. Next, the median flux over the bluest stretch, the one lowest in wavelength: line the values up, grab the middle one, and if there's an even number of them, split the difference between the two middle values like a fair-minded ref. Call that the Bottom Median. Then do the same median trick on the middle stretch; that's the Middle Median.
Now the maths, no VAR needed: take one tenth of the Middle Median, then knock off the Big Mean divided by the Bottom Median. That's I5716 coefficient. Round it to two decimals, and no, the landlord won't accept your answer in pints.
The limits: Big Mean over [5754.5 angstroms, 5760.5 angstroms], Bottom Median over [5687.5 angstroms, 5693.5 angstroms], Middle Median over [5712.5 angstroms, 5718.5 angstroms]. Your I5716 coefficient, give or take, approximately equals 1.50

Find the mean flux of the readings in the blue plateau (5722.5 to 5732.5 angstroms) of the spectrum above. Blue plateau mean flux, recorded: 25.9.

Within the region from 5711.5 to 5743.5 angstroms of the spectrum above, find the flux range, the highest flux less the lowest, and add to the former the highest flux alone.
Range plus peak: 31.5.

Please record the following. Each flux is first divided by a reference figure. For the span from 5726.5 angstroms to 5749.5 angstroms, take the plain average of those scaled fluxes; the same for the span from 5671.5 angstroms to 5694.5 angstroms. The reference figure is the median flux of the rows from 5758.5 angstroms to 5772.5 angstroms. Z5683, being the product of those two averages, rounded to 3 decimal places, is 0.942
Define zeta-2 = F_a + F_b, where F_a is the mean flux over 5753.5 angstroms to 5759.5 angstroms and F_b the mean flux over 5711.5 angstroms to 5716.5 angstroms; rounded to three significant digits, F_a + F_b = 50.2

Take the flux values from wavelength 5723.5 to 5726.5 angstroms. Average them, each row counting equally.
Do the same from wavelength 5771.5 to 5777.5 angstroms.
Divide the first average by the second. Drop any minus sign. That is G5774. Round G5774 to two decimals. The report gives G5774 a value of 0.99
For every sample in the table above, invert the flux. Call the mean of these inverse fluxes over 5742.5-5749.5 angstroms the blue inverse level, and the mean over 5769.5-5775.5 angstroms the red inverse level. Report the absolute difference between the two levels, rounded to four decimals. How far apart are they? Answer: 0.0005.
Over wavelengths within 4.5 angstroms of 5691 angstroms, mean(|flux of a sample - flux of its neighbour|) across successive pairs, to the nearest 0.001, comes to 0.205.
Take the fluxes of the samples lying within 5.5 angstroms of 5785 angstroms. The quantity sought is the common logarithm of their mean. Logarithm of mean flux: 1.39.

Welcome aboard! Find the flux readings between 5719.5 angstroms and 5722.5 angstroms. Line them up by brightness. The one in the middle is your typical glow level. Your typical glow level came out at 27.2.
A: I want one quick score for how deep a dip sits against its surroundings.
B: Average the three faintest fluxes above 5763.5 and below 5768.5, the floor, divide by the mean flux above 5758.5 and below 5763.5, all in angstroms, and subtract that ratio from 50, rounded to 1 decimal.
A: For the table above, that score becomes 48.9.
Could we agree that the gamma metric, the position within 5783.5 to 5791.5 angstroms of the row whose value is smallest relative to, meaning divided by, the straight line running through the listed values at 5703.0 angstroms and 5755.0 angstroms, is 5786.0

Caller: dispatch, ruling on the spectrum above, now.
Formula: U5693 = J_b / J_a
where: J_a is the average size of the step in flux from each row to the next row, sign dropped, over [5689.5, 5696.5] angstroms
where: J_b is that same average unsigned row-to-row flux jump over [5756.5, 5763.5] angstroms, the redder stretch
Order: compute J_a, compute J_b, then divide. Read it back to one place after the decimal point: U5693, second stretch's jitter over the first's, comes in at 2.8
